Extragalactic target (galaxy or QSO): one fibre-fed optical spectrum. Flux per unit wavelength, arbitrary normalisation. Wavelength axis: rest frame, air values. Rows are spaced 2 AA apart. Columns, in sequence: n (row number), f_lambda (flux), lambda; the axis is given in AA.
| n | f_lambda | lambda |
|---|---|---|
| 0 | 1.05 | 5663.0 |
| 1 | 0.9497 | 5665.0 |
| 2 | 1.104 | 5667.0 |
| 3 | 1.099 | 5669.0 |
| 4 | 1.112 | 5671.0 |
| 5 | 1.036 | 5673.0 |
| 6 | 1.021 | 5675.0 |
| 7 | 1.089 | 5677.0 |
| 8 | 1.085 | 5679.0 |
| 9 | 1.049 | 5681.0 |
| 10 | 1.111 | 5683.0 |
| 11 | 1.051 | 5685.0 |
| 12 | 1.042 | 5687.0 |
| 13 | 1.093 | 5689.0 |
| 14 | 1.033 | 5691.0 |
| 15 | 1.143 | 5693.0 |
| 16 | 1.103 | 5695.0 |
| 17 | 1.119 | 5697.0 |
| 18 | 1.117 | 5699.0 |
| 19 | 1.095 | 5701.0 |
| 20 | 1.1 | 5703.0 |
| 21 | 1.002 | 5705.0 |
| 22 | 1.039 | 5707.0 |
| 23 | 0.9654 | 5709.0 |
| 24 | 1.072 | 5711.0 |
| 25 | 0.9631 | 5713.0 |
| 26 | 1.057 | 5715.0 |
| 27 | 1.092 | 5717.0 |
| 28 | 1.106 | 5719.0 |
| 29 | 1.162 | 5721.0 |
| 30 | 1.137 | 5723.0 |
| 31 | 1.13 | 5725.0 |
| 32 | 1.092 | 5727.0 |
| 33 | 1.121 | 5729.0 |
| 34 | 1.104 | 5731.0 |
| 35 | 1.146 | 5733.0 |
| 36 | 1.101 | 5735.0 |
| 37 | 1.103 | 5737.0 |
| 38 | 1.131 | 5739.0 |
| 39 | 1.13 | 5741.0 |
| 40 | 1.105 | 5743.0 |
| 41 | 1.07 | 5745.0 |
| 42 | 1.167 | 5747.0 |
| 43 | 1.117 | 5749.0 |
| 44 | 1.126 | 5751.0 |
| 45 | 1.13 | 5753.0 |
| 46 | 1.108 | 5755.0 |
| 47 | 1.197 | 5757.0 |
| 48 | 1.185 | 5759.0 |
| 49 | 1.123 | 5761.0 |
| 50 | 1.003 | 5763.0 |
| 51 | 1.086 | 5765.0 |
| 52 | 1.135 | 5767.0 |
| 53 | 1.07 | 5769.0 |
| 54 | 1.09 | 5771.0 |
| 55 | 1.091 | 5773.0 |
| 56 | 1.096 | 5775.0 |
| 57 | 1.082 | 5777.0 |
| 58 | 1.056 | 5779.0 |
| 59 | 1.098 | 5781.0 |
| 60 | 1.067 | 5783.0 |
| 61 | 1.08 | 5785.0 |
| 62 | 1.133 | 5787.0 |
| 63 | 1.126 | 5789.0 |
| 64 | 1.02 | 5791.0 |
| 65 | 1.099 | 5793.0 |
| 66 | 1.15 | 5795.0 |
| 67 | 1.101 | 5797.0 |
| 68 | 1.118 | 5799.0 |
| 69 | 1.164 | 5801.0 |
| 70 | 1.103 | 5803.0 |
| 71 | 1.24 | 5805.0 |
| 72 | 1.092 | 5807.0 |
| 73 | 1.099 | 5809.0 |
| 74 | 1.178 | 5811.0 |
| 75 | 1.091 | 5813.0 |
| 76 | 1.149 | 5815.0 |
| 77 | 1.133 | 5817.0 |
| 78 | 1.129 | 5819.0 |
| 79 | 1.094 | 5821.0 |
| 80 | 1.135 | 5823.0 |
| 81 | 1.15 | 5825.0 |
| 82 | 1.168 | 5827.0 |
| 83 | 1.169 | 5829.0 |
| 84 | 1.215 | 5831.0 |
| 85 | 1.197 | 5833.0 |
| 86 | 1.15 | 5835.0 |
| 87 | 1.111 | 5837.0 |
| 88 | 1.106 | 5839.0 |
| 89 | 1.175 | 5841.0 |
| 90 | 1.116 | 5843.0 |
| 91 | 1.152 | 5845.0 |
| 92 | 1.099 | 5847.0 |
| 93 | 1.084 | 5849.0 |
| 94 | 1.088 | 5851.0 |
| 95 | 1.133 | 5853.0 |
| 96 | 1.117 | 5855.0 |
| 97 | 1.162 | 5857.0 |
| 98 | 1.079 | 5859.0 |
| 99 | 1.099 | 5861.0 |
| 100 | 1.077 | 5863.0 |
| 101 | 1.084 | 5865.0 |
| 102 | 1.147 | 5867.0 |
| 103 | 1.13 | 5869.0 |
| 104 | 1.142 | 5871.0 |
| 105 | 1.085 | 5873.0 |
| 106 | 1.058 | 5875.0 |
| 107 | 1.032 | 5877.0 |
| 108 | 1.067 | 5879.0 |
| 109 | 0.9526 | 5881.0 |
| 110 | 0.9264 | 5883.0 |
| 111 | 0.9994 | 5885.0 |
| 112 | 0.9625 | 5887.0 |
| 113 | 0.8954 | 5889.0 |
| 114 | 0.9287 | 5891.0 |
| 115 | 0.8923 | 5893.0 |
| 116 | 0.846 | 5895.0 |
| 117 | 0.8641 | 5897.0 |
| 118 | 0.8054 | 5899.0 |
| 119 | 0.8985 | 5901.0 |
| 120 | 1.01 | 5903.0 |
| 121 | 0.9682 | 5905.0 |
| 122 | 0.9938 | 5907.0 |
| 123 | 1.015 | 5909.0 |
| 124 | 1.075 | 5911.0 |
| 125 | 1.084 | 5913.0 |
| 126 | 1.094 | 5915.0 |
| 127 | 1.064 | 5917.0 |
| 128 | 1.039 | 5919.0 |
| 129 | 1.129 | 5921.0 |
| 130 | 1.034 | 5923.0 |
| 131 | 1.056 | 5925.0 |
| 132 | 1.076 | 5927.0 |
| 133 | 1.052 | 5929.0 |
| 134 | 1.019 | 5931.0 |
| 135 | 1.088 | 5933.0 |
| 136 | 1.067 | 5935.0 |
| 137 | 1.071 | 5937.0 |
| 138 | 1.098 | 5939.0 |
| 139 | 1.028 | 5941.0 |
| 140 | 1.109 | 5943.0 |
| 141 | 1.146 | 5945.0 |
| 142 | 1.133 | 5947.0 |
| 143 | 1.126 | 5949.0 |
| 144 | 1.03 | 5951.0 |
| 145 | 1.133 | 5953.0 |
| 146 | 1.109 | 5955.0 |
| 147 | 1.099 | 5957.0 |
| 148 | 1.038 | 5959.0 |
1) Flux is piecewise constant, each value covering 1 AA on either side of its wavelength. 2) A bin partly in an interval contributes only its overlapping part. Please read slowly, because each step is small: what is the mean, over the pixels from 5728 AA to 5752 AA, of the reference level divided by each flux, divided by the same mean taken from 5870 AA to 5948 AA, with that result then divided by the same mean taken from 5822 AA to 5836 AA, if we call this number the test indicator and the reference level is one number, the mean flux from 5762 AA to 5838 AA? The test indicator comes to 0.95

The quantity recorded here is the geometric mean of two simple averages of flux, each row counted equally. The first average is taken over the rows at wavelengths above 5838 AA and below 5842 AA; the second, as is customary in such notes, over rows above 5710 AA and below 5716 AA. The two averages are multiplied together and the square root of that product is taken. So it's 1.08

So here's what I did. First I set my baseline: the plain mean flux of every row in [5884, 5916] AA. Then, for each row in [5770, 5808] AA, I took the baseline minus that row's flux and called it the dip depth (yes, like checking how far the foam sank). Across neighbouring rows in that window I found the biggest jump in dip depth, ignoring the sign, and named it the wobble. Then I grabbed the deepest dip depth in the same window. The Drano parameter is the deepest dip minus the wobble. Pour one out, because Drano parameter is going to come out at -0.21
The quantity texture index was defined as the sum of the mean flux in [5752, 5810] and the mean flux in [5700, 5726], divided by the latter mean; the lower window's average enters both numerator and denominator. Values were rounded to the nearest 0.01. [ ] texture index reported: 2.04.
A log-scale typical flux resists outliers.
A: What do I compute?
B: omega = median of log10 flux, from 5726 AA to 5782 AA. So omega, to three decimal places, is 0.043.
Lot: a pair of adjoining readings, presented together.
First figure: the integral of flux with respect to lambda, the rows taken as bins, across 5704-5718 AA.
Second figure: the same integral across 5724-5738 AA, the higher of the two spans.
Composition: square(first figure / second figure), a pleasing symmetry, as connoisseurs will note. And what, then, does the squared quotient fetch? 0.85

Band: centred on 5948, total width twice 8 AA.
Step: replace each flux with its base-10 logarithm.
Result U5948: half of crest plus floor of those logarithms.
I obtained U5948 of 0.036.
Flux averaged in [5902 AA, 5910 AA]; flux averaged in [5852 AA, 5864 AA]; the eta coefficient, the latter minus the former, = 0.11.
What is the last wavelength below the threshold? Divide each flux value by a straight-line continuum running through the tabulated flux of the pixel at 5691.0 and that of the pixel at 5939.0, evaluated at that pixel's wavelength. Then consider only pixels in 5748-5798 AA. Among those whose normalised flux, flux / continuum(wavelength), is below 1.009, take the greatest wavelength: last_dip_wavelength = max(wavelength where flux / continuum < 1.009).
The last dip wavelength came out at 5791.0 AA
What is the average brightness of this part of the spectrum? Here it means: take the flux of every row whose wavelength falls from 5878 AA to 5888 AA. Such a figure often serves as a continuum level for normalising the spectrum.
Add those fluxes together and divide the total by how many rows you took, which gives 0.98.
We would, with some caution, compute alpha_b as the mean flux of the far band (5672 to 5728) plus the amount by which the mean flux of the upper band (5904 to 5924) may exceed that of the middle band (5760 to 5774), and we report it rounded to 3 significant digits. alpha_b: 1.04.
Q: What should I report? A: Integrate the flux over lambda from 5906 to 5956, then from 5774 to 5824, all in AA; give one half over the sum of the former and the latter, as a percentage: 0.457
